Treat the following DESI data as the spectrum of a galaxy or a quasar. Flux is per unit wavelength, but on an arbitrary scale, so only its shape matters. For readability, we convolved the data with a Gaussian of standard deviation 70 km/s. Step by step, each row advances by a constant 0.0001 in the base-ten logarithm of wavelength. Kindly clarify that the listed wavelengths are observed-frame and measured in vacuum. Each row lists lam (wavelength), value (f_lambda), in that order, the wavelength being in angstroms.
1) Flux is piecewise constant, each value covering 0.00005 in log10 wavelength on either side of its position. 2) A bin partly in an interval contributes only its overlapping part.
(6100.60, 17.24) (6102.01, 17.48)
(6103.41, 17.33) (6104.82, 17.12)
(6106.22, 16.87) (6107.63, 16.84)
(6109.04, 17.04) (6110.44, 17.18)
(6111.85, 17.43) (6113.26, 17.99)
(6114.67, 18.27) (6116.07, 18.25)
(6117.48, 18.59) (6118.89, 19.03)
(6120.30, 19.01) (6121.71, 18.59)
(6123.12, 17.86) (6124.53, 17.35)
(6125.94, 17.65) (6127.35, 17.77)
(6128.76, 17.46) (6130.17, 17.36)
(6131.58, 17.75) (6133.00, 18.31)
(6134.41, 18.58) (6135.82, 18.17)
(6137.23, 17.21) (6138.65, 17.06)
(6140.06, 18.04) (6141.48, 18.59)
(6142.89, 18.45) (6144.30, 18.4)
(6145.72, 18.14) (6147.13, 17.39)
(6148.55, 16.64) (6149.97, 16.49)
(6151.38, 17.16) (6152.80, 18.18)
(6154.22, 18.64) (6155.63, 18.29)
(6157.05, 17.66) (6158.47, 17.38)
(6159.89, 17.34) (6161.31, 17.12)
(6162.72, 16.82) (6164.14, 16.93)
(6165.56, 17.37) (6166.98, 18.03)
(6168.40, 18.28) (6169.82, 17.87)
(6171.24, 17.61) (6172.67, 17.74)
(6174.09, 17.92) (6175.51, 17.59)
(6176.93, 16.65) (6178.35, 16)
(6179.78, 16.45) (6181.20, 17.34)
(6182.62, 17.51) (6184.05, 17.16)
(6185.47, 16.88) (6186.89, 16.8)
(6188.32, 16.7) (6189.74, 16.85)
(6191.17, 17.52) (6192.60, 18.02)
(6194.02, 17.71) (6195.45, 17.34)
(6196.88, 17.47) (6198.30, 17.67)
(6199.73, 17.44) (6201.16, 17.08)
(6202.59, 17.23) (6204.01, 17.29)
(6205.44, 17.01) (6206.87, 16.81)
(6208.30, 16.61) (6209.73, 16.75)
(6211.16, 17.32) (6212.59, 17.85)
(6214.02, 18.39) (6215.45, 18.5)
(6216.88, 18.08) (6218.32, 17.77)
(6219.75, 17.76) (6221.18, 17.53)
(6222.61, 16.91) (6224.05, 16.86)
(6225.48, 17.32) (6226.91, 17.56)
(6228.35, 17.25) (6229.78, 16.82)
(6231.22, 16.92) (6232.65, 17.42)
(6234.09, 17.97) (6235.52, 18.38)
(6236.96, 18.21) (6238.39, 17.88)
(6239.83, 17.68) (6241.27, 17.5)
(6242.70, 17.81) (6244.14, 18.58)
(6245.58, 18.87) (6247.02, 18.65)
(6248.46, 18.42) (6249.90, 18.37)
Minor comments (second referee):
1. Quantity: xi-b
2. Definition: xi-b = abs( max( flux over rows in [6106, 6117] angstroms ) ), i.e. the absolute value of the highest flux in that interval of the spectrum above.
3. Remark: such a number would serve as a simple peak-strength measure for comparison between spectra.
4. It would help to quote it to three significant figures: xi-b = 18.3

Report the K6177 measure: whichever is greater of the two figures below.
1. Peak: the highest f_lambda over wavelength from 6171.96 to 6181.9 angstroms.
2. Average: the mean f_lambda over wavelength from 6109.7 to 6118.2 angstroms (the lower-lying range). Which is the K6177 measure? 18.0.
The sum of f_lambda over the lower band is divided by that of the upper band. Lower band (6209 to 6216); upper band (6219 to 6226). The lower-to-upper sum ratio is 1.03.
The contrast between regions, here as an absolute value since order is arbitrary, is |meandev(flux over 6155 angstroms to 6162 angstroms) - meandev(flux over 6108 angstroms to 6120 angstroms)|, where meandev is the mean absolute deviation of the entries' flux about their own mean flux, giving 0.23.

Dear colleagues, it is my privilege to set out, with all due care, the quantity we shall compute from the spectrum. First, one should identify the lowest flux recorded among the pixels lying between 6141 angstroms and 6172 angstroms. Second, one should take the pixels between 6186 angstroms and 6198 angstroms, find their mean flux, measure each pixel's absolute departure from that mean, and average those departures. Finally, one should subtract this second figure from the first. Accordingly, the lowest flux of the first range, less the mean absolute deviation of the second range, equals 16.1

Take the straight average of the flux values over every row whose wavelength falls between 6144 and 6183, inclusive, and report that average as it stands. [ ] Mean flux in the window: 17.5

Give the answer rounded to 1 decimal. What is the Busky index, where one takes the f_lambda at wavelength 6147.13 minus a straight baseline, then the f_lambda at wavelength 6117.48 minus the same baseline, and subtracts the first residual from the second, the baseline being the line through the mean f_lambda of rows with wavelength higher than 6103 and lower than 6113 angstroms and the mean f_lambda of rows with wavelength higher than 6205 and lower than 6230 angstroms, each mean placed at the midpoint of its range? 1.3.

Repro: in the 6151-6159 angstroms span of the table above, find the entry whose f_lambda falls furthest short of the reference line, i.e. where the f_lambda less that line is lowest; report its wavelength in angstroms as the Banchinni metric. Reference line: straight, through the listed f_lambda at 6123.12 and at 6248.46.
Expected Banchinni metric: 6151.38 angstroms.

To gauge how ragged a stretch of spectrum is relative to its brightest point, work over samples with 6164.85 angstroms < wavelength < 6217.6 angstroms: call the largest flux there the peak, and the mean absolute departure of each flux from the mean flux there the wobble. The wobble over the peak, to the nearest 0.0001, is 0.0247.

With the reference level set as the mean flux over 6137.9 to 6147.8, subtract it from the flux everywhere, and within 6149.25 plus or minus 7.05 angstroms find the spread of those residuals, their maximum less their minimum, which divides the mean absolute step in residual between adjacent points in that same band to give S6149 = 0.23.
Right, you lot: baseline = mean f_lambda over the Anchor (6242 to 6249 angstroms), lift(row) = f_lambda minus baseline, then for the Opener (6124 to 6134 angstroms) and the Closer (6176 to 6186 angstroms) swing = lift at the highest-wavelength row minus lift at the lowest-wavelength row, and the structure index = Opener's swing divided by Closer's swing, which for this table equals 4.2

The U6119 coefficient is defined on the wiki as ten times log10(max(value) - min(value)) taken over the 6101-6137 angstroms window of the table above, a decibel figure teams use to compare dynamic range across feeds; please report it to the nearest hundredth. 3.40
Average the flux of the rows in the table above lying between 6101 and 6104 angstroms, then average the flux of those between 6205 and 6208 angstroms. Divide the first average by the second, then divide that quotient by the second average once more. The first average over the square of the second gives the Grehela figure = 0.061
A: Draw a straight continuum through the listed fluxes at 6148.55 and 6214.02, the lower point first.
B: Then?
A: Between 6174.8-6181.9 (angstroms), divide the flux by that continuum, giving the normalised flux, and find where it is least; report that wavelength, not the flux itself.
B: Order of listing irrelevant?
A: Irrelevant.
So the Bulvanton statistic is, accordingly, 6178.35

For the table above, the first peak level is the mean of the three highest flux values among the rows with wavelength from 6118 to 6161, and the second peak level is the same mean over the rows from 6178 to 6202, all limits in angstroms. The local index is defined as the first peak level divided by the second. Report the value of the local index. 1.06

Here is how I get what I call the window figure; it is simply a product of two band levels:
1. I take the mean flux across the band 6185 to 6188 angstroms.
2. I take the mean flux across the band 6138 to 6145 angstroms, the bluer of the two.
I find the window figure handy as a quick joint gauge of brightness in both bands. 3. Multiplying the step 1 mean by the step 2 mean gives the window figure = 305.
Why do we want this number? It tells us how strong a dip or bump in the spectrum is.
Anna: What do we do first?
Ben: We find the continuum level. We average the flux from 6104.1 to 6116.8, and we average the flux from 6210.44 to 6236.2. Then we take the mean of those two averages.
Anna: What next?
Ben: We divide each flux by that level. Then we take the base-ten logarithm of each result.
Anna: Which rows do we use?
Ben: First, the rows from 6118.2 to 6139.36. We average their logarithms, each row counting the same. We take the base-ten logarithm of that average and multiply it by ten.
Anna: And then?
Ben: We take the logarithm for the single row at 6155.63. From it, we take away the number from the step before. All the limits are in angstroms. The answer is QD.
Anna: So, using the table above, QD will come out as 19.9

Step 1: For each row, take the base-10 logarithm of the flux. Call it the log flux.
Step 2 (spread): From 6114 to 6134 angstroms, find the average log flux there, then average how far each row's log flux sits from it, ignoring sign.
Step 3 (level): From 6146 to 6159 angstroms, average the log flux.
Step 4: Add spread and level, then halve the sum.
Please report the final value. 0.628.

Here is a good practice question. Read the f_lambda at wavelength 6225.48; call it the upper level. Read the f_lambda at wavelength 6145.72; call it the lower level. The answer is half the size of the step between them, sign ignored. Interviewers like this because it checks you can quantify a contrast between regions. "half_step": 0.41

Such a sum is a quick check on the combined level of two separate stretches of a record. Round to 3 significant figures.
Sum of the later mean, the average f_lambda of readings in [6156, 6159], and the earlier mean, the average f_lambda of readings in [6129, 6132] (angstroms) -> 35.1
